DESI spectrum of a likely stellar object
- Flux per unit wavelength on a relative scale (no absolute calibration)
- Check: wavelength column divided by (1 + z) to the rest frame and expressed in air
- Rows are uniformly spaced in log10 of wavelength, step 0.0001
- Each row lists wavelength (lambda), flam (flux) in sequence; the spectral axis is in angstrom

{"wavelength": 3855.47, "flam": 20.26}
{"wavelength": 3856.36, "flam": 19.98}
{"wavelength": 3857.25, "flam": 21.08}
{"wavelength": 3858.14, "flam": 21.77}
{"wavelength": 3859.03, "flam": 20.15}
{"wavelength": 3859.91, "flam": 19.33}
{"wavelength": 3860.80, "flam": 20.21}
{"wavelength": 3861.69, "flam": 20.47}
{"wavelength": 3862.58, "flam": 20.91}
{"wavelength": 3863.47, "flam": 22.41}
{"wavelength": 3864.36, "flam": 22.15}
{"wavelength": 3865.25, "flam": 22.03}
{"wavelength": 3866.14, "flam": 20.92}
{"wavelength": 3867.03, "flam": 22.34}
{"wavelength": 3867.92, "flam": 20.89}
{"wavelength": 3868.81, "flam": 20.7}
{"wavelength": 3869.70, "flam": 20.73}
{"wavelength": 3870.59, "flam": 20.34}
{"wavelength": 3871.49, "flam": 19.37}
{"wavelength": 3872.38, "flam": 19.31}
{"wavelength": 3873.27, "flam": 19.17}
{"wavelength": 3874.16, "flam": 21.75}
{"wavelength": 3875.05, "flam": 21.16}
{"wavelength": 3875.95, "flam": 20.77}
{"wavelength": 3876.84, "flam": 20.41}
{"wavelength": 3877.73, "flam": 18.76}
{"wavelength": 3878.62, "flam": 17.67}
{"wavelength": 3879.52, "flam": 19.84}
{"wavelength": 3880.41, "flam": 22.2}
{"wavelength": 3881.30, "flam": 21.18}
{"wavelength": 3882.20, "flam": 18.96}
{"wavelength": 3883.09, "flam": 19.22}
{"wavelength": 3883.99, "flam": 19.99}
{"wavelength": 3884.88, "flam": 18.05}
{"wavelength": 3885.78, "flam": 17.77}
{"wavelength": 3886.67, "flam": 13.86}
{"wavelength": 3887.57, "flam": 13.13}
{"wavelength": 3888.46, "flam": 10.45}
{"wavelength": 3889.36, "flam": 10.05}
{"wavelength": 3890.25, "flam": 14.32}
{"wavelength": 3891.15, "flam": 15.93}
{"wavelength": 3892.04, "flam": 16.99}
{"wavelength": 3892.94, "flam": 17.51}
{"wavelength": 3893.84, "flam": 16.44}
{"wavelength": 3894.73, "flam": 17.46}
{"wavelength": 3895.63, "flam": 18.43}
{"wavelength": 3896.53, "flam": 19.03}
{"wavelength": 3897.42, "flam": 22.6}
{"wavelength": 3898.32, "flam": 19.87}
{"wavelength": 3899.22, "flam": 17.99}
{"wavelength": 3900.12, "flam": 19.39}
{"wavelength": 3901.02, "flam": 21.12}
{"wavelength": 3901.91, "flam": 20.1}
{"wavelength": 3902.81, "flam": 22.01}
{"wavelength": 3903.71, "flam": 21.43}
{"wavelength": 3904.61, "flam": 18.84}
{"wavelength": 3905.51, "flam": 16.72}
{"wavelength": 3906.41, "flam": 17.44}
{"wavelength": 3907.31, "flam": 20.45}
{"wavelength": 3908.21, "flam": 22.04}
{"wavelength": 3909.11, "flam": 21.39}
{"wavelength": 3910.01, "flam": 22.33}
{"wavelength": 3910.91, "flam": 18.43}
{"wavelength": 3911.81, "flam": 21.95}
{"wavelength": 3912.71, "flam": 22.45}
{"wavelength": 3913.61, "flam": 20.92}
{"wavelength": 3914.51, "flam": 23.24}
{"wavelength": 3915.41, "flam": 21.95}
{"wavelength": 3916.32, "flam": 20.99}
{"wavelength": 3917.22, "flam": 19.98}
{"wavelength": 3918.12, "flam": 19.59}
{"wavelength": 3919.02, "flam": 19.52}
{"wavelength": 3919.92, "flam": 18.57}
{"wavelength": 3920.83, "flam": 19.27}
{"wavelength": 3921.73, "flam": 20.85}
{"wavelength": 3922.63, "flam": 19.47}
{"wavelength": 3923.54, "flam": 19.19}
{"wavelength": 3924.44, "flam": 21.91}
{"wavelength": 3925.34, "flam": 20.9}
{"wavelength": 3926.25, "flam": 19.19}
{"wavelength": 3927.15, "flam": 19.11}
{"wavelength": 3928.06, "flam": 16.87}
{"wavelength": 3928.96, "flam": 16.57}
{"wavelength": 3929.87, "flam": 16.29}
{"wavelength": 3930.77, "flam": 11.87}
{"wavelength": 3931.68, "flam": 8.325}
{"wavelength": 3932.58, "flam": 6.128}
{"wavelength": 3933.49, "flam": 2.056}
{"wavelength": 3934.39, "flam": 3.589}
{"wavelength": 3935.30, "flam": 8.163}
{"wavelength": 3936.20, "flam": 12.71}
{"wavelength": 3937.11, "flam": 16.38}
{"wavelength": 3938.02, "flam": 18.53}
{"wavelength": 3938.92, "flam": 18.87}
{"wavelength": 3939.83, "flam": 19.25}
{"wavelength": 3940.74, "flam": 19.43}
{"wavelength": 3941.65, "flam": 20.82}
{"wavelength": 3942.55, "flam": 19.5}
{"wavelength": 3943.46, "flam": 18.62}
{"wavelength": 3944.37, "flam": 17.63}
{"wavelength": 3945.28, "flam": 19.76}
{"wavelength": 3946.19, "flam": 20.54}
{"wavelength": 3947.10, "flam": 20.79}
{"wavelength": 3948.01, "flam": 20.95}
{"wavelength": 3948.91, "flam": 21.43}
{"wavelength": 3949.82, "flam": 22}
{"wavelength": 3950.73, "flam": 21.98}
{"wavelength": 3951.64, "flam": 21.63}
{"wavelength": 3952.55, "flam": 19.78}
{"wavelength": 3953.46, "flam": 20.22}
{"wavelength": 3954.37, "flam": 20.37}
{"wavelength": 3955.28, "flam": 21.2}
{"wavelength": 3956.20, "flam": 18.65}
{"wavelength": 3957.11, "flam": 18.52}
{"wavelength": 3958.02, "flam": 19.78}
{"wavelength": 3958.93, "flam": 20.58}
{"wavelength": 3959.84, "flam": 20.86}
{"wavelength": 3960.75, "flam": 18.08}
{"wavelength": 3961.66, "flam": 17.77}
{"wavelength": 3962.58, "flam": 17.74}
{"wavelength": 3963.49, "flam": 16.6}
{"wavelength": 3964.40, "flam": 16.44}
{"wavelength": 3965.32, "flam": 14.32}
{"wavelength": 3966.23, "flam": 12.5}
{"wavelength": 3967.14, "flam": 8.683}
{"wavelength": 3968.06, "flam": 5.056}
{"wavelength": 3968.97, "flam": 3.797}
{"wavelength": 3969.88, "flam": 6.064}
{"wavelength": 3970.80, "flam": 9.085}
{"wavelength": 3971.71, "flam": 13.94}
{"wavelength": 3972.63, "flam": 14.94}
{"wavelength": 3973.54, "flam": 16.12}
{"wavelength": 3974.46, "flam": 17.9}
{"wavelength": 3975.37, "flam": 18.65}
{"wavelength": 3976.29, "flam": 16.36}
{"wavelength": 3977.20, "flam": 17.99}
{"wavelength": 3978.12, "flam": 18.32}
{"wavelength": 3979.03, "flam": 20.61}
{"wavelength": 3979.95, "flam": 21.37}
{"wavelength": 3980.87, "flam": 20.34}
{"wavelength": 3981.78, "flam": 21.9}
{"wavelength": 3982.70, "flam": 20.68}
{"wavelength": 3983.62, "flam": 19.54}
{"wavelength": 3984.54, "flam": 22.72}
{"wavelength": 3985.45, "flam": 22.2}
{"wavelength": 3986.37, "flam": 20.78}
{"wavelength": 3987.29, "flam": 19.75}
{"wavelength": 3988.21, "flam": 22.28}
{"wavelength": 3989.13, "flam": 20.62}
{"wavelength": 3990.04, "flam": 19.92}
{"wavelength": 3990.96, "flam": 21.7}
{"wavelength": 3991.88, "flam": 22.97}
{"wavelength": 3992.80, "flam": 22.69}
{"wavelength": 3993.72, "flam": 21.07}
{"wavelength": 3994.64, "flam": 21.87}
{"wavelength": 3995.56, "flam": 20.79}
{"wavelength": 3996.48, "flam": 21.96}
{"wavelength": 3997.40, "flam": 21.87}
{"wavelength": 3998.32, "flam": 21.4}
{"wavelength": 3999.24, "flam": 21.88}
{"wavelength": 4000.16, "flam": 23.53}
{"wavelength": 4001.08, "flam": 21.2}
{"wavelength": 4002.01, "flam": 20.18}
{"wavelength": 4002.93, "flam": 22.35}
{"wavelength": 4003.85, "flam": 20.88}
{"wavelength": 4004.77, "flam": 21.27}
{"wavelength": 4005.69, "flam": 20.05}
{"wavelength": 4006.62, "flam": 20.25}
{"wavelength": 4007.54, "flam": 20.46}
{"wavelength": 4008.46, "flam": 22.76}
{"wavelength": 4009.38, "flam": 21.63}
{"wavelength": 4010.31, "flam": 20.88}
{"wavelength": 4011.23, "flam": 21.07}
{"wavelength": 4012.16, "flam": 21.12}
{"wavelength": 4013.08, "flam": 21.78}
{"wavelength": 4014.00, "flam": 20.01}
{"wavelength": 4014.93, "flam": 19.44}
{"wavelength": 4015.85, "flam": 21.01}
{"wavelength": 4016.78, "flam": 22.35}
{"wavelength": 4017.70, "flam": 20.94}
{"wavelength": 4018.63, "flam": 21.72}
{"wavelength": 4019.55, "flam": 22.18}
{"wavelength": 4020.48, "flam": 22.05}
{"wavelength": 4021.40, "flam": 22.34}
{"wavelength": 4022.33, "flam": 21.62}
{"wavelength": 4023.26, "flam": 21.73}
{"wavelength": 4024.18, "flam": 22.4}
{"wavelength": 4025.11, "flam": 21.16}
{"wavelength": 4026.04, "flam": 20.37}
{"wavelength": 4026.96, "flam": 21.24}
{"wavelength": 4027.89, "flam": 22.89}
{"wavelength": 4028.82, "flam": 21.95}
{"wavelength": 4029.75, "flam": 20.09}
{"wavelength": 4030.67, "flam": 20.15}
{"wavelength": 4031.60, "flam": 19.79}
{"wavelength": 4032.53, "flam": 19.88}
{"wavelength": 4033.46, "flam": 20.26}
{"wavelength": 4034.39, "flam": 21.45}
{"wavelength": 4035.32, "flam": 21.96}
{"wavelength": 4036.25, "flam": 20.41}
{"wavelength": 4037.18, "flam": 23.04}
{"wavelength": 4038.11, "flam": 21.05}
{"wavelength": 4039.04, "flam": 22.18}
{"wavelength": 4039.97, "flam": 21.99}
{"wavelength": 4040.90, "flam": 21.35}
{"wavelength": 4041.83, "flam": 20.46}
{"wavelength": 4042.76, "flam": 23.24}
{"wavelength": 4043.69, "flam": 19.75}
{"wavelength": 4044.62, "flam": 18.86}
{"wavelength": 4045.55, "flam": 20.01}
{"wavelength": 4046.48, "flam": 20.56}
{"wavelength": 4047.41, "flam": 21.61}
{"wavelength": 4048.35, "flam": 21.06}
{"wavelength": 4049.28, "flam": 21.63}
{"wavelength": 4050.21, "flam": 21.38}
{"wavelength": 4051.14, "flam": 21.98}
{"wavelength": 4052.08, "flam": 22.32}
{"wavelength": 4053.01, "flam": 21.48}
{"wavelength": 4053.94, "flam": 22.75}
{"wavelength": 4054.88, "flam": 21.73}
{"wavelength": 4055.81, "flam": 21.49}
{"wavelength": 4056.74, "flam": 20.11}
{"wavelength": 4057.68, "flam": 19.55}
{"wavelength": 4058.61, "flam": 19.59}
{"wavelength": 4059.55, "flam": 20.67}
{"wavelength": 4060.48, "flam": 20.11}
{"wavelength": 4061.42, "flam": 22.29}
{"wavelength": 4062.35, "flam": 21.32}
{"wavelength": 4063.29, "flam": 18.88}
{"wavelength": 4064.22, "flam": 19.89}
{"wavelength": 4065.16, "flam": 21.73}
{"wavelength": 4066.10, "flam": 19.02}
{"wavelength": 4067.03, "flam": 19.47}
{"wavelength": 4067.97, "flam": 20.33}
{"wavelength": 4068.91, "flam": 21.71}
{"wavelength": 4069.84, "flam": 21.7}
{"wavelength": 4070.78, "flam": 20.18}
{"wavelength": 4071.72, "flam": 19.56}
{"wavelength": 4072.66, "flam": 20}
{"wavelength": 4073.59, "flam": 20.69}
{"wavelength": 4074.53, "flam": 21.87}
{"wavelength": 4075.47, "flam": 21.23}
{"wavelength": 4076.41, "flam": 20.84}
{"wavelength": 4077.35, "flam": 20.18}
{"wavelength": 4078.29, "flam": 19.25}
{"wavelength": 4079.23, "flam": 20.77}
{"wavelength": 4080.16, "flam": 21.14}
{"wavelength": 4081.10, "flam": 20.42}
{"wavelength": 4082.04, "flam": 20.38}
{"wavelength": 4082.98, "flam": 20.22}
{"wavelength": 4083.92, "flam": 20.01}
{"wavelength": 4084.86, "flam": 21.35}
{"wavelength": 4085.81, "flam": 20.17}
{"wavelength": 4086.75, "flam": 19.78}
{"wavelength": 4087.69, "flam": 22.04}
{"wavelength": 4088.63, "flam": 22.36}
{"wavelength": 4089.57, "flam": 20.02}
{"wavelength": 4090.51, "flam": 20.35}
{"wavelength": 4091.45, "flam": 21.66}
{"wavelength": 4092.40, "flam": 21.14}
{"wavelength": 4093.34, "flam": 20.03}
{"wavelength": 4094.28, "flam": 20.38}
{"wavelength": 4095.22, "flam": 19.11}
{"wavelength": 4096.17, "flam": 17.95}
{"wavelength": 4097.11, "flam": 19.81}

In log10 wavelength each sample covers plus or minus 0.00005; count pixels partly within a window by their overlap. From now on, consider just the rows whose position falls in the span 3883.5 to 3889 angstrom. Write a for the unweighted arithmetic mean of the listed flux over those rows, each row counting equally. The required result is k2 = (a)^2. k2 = 242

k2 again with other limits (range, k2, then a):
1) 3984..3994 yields 463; 21.5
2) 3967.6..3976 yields 138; 11.7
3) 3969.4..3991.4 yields 342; 18.5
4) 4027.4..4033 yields 432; 20.8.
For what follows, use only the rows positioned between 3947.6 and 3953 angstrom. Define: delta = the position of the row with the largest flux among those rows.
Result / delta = 3949.82 angstrom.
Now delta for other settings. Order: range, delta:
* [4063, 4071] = 4065.16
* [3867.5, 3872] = 3867.92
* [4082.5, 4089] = 4088.63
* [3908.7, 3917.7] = 3914.51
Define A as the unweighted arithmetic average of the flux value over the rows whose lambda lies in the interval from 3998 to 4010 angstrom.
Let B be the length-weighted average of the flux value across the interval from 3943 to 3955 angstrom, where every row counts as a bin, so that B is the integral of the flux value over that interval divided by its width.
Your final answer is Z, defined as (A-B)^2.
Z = 1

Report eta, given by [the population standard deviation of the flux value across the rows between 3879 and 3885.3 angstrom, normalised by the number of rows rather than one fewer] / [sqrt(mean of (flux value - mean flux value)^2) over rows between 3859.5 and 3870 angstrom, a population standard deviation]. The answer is 1.4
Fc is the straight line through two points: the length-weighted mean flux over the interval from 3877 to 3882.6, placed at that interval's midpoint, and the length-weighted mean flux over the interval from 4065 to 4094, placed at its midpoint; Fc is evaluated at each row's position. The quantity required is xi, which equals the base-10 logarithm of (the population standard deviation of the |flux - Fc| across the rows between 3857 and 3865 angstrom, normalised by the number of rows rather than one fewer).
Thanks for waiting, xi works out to -0.08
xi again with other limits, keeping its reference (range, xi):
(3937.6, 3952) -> -0.23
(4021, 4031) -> -0.12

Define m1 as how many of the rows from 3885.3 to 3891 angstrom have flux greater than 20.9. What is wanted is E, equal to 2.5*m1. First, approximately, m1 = 0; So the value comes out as 0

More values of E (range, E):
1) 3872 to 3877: 5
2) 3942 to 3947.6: 0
